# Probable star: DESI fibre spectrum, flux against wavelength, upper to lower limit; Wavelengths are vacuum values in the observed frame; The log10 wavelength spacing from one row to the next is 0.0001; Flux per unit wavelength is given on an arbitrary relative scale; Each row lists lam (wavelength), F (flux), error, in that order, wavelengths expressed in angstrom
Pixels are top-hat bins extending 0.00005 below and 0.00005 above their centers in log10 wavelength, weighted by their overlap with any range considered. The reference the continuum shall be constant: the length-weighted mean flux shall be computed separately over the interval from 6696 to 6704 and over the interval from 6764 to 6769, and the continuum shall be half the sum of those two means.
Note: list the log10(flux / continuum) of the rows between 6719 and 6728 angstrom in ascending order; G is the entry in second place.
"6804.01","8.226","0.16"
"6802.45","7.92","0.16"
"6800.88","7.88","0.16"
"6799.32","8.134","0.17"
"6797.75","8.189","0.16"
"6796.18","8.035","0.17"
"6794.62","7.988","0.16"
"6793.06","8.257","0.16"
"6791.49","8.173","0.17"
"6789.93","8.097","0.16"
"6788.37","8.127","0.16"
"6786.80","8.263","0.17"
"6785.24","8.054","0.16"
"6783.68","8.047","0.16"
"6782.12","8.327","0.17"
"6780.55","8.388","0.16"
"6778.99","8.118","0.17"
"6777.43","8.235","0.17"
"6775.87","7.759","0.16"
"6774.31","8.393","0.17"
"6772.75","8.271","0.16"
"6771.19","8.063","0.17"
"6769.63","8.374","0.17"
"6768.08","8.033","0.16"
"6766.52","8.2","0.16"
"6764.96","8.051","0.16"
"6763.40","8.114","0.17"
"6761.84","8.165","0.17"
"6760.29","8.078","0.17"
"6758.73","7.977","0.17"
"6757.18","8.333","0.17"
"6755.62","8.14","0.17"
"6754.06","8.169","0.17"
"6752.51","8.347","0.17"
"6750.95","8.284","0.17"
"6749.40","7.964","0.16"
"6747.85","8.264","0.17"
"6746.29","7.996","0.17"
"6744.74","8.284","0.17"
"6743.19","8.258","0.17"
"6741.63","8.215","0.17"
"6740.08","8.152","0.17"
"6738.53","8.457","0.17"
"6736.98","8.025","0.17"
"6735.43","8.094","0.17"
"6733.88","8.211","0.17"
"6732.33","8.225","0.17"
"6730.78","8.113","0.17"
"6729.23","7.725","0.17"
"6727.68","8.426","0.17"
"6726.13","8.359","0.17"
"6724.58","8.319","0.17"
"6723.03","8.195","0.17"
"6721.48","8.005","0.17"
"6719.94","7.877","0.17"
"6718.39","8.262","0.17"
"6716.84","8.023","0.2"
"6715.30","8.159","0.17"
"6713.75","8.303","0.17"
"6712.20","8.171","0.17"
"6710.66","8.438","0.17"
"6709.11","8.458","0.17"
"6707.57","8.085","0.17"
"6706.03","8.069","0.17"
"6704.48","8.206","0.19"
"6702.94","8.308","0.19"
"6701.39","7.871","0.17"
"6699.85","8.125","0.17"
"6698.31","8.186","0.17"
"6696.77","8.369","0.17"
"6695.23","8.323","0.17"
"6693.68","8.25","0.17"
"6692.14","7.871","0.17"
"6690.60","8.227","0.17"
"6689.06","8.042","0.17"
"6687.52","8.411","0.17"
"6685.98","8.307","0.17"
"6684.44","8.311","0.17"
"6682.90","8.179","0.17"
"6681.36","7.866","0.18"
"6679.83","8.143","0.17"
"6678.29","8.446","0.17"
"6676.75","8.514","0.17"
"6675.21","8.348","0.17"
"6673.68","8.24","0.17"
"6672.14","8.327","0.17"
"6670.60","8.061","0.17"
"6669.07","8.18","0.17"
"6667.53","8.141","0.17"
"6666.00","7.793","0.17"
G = -0.007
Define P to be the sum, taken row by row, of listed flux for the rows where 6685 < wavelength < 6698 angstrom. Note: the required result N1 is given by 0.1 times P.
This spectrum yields 6.58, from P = 65.8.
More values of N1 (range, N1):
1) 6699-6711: 6.56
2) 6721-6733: 6.54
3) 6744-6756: 6.54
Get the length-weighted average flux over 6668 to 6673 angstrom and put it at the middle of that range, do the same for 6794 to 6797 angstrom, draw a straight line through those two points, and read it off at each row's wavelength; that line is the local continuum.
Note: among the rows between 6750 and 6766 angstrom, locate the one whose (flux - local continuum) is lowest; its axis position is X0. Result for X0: 6758.73 angstrom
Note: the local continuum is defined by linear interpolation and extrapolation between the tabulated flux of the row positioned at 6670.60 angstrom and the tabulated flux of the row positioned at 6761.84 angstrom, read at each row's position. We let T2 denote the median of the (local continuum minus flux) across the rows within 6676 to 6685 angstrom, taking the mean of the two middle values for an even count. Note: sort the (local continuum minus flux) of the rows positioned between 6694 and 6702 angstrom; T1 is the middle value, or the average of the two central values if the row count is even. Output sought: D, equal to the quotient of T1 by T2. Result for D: 0.55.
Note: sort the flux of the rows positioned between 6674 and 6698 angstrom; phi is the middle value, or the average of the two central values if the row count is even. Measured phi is 8.31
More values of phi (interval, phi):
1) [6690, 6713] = 8.21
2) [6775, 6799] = 8.13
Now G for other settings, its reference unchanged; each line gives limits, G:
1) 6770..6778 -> -0.004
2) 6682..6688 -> 0.009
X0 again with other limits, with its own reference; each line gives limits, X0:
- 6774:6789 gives 6775.87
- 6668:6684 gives 6681.36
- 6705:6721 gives 6719.94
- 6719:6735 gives 6729.23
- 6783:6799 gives 6794.62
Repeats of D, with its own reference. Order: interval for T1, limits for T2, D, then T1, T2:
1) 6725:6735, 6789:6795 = -1.36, -0.09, 0.06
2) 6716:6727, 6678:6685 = 0.71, -0.07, -0.10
